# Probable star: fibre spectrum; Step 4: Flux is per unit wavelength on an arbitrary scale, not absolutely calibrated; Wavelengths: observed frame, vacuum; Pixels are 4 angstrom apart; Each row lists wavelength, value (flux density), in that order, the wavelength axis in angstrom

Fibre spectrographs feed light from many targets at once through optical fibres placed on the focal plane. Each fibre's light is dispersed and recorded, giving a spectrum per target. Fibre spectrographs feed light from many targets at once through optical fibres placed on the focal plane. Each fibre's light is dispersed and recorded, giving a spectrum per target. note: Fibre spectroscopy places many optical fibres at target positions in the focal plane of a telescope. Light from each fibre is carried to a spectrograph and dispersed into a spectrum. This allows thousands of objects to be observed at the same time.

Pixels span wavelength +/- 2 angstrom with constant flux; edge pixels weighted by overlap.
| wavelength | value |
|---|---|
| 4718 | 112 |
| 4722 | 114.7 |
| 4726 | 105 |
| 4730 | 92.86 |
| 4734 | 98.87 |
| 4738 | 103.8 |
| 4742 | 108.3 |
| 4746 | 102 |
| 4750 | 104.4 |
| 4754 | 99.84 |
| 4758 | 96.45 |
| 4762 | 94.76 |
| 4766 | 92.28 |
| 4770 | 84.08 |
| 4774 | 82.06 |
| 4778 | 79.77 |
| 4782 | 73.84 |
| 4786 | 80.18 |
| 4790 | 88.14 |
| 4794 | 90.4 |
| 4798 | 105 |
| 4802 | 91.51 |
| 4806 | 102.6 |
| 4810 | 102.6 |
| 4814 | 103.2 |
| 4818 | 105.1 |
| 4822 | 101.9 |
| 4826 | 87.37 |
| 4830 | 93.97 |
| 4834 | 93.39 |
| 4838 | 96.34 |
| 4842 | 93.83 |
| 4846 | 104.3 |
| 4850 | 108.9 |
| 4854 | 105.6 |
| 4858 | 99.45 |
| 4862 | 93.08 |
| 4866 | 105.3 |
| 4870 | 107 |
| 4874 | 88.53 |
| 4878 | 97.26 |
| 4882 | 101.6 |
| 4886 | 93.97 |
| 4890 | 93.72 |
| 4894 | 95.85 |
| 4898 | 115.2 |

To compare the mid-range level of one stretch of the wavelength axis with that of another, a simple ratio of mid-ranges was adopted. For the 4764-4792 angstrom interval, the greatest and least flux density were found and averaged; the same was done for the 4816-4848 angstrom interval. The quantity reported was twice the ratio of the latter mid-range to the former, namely 2.32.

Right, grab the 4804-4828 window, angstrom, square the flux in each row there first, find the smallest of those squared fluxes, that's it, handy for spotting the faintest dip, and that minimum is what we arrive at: 7634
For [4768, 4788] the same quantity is 5452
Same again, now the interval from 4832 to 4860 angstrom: 8722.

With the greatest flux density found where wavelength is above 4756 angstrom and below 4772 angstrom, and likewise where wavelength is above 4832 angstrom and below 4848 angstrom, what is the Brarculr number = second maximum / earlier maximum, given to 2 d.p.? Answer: 1.08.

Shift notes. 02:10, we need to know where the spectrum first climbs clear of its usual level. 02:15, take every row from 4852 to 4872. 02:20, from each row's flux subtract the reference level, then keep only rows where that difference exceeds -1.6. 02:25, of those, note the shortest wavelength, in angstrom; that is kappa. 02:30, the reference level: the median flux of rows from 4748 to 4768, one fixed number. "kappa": 4854 angstrom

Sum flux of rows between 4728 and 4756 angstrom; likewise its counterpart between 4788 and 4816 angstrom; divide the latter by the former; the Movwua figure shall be 0.96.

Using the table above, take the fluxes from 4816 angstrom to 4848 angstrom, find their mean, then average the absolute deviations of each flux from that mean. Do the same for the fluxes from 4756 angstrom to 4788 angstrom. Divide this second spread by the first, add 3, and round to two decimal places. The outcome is 4.35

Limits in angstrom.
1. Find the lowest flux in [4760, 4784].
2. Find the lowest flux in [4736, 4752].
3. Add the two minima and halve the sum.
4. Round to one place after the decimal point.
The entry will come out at 87.9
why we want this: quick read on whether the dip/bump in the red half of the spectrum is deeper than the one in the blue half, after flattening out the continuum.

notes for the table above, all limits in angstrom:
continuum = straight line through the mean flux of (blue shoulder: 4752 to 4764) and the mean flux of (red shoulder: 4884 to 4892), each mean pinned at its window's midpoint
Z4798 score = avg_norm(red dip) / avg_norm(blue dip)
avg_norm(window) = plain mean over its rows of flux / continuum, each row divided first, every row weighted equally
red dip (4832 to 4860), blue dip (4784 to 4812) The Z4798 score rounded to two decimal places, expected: 1.08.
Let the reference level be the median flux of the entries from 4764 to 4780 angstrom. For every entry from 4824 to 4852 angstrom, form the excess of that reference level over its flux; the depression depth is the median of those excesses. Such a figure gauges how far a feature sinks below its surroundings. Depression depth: -10.9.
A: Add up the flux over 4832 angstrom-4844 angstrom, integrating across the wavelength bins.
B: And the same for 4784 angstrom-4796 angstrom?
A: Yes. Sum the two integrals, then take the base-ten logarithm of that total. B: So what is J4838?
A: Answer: 3.34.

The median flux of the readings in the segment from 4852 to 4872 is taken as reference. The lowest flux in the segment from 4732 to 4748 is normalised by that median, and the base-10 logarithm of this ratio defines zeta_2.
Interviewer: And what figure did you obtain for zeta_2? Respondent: -0.027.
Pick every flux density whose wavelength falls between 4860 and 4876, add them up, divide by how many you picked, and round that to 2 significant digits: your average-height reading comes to 98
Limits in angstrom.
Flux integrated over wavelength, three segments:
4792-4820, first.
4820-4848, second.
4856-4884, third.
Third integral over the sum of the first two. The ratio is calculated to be 0.505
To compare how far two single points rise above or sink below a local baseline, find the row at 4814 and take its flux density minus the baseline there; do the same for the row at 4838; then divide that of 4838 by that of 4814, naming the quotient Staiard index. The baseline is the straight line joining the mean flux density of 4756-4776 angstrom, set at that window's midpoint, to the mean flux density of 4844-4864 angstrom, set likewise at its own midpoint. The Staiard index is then -0.6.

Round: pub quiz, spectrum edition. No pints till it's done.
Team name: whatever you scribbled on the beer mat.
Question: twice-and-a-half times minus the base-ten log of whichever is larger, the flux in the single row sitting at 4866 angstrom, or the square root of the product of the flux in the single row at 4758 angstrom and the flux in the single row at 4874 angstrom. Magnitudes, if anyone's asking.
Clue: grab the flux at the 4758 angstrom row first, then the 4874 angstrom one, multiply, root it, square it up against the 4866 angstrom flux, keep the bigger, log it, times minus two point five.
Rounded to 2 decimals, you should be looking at -5.06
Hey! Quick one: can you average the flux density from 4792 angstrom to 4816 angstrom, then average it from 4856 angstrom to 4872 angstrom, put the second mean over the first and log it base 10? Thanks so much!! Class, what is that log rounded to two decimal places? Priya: 0.01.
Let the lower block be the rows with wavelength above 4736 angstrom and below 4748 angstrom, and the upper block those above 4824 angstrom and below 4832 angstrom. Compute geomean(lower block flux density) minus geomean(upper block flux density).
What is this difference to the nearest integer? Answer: 14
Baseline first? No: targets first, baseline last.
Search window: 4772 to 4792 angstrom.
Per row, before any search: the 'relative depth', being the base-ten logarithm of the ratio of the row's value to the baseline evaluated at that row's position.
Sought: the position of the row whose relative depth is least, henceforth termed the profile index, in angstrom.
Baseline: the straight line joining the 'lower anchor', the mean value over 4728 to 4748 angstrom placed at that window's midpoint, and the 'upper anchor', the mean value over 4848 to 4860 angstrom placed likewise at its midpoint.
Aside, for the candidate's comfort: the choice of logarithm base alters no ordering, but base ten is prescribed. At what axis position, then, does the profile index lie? 4782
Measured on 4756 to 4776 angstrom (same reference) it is 4774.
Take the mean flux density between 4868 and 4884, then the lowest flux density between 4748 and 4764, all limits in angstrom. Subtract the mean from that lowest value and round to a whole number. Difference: -4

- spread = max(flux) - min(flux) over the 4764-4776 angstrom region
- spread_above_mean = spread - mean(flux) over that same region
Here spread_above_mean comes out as -76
